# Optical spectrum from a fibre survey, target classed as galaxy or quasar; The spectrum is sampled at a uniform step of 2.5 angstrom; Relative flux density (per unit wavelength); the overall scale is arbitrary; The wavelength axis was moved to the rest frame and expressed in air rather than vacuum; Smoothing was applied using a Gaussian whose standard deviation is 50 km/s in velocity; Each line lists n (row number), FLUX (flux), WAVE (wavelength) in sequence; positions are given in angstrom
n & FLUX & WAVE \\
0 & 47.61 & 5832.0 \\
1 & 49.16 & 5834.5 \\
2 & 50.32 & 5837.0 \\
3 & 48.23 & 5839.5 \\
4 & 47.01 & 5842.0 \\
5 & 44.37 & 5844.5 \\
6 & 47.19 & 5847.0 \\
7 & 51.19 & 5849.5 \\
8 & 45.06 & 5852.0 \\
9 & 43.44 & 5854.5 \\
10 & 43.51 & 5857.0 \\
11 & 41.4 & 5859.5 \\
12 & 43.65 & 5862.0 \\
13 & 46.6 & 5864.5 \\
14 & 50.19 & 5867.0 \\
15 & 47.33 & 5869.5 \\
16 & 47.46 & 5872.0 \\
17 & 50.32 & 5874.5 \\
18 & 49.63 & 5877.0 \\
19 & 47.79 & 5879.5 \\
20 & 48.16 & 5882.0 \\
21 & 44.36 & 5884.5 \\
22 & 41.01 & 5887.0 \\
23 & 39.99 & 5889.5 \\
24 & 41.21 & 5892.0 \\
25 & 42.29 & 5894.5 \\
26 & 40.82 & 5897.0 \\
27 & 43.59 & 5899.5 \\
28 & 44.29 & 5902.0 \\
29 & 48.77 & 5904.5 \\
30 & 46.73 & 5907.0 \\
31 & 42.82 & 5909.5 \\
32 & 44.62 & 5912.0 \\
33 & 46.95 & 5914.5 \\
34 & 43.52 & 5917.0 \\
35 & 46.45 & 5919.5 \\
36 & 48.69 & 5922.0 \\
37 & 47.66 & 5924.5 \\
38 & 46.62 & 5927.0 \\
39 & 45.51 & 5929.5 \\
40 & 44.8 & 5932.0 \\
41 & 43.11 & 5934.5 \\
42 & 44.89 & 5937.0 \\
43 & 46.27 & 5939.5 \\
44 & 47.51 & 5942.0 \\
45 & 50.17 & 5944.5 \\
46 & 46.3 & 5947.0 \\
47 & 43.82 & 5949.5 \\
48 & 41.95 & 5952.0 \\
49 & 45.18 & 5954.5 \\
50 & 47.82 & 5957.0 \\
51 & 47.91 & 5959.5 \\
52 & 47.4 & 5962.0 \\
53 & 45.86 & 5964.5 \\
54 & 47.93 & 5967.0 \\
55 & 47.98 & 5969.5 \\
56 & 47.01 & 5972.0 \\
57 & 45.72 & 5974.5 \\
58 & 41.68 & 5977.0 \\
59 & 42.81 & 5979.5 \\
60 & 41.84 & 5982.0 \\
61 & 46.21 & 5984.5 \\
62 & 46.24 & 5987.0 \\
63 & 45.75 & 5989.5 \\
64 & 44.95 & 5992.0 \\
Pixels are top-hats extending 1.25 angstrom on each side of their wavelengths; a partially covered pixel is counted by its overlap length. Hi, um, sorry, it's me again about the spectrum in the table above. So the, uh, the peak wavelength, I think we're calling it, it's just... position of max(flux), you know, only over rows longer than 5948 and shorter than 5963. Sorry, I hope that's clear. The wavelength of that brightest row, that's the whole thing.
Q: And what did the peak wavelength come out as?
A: 5959.5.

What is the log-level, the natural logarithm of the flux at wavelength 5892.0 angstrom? 3.72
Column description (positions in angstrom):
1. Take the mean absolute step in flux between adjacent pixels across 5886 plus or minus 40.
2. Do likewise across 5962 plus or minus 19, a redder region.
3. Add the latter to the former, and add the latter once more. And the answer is 6.0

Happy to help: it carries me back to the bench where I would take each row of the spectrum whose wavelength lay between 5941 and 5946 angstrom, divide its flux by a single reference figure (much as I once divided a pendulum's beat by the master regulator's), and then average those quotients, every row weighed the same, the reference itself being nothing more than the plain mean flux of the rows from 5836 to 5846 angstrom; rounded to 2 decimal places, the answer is 1.03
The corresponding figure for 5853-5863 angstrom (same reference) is 0.91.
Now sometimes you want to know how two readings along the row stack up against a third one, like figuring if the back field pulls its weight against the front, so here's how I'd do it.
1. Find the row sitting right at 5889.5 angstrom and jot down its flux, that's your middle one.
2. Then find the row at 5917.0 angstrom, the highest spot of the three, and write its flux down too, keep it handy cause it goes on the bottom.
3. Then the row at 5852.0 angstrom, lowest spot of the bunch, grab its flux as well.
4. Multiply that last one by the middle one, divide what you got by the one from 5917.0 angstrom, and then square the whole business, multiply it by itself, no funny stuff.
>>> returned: 1714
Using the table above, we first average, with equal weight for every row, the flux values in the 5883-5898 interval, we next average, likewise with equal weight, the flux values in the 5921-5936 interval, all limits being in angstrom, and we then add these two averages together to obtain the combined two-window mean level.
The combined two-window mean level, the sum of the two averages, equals 87.7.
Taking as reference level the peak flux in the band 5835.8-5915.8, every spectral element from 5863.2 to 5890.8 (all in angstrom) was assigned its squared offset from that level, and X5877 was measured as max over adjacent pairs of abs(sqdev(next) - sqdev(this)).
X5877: 57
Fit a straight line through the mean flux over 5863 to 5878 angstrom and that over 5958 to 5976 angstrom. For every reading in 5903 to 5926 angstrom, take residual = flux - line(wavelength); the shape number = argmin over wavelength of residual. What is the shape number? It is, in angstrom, 5909.5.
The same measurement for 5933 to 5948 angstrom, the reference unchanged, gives 5934.5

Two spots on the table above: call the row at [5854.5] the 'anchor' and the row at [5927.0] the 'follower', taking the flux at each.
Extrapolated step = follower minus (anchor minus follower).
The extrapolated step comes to 50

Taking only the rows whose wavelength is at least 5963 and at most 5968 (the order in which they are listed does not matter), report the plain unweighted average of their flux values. 46.9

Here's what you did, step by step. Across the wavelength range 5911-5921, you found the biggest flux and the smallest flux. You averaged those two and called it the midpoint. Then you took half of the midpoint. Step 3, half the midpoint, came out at 22.6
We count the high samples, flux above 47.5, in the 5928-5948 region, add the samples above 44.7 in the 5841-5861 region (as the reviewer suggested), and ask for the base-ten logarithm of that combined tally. 0.78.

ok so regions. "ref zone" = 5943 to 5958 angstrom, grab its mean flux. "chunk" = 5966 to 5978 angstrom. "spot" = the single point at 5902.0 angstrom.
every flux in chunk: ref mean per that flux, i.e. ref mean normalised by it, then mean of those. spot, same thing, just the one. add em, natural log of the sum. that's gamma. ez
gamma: 0.71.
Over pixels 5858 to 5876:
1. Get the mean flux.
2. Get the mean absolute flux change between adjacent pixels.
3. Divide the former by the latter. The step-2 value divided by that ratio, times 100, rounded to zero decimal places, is 13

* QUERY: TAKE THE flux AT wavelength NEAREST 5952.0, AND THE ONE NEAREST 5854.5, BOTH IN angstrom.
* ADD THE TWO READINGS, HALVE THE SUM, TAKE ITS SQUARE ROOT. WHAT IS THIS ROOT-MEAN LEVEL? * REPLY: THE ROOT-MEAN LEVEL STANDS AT 6.53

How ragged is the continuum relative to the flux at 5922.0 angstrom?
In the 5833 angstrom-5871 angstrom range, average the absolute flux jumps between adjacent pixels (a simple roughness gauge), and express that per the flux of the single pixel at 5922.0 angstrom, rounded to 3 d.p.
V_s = 0.052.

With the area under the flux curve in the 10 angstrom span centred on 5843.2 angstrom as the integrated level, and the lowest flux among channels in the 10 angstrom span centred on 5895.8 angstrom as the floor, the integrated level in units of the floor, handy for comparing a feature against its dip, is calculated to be 11.4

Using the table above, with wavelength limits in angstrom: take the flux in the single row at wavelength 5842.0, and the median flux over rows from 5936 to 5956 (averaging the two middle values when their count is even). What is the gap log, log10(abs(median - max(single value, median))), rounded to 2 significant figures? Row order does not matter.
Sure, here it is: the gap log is 0.11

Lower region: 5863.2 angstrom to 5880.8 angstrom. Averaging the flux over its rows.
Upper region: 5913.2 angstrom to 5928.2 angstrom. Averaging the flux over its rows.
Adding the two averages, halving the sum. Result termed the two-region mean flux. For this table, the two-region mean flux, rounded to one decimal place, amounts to 47.6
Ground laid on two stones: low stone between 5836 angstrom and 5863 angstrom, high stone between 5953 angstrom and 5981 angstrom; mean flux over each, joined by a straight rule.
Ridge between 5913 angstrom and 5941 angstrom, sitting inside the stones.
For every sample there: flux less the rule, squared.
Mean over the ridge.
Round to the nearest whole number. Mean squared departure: 3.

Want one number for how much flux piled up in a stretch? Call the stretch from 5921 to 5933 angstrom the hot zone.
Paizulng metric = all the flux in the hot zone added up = 233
